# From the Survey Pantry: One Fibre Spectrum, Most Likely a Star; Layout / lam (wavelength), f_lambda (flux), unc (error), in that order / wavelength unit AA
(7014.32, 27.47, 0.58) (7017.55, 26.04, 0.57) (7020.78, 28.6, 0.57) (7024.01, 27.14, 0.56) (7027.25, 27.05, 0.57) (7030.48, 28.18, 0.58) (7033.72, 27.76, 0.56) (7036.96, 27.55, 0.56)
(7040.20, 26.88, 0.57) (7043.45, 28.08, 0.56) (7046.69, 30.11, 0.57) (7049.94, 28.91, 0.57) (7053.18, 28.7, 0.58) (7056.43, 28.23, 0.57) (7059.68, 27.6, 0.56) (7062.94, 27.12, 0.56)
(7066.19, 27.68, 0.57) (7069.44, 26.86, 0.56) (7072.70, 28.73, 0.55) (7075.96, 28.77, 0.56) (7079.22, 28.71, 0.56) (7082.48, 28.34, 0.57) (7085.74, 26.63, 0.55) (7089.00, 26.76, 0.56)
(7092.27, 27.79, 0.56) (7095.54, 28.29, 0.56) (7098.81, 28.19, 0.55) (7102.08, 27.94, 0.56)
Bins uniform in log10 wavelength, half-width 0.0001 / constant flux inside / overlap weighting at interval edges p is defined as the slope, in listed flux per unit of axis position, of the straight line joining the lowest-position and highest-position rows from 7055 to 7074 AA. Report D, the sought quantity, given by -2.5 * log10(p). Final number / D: 3.78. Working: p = 0.031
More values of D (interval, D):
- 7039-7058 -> 2.70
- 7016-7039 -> 2.77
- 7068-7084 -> 2.36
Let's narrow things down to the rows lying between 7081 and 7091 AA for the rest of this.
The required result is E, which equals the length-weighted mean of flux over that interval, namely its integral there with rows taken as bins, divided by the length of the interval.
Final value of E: 27.3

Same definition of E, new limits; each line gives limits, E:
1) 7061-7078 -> 27.8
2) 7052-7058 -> 28.4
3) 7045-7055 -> 29.2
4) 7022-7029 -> 27.2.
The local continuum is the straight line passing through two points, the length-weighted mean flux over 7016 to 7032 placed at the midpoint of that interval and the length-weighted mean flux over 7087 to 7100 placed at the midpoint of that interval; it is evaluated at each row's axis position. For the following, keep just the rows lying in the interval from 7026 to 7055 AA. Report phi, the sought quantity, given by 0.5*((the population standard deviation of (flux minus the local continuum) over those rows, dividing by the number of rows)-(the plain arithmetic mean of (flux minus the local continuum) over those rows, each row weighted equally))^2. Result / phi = 0.04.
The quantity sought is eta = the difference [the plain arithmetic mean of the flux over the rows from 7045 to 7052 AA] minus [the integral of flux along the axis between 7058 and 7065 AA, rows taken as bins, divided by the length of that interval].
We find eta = 2.1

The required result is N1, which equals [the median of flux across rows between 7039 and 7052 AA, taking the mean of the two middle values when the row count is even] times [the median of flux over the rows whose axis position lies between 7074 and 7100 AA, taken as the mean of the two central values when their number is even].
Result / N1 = 805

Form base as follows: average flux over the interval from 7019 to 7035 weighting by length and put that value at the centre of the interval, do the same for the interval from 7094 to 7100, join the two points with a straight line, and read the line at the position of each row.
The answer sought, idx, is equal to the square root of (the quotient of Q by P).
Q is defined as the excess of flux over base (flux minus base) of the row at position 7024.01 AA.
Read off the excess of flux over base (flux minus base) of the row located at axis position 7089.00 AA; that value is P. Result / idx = 0.64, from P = -1.4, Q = -0.58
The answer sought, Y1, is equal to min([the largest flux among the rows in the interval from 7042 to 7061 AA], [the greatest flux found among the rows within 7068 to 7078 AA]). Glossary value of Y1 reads 28.8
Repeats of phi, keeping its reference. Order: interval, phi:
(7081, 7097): 0.36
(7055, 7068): 0.05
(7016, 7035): 0.31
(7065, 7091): 0.26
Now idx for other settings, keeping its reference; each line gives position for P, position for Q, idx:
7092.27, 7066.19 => 0.91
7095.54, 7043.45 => 1.85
